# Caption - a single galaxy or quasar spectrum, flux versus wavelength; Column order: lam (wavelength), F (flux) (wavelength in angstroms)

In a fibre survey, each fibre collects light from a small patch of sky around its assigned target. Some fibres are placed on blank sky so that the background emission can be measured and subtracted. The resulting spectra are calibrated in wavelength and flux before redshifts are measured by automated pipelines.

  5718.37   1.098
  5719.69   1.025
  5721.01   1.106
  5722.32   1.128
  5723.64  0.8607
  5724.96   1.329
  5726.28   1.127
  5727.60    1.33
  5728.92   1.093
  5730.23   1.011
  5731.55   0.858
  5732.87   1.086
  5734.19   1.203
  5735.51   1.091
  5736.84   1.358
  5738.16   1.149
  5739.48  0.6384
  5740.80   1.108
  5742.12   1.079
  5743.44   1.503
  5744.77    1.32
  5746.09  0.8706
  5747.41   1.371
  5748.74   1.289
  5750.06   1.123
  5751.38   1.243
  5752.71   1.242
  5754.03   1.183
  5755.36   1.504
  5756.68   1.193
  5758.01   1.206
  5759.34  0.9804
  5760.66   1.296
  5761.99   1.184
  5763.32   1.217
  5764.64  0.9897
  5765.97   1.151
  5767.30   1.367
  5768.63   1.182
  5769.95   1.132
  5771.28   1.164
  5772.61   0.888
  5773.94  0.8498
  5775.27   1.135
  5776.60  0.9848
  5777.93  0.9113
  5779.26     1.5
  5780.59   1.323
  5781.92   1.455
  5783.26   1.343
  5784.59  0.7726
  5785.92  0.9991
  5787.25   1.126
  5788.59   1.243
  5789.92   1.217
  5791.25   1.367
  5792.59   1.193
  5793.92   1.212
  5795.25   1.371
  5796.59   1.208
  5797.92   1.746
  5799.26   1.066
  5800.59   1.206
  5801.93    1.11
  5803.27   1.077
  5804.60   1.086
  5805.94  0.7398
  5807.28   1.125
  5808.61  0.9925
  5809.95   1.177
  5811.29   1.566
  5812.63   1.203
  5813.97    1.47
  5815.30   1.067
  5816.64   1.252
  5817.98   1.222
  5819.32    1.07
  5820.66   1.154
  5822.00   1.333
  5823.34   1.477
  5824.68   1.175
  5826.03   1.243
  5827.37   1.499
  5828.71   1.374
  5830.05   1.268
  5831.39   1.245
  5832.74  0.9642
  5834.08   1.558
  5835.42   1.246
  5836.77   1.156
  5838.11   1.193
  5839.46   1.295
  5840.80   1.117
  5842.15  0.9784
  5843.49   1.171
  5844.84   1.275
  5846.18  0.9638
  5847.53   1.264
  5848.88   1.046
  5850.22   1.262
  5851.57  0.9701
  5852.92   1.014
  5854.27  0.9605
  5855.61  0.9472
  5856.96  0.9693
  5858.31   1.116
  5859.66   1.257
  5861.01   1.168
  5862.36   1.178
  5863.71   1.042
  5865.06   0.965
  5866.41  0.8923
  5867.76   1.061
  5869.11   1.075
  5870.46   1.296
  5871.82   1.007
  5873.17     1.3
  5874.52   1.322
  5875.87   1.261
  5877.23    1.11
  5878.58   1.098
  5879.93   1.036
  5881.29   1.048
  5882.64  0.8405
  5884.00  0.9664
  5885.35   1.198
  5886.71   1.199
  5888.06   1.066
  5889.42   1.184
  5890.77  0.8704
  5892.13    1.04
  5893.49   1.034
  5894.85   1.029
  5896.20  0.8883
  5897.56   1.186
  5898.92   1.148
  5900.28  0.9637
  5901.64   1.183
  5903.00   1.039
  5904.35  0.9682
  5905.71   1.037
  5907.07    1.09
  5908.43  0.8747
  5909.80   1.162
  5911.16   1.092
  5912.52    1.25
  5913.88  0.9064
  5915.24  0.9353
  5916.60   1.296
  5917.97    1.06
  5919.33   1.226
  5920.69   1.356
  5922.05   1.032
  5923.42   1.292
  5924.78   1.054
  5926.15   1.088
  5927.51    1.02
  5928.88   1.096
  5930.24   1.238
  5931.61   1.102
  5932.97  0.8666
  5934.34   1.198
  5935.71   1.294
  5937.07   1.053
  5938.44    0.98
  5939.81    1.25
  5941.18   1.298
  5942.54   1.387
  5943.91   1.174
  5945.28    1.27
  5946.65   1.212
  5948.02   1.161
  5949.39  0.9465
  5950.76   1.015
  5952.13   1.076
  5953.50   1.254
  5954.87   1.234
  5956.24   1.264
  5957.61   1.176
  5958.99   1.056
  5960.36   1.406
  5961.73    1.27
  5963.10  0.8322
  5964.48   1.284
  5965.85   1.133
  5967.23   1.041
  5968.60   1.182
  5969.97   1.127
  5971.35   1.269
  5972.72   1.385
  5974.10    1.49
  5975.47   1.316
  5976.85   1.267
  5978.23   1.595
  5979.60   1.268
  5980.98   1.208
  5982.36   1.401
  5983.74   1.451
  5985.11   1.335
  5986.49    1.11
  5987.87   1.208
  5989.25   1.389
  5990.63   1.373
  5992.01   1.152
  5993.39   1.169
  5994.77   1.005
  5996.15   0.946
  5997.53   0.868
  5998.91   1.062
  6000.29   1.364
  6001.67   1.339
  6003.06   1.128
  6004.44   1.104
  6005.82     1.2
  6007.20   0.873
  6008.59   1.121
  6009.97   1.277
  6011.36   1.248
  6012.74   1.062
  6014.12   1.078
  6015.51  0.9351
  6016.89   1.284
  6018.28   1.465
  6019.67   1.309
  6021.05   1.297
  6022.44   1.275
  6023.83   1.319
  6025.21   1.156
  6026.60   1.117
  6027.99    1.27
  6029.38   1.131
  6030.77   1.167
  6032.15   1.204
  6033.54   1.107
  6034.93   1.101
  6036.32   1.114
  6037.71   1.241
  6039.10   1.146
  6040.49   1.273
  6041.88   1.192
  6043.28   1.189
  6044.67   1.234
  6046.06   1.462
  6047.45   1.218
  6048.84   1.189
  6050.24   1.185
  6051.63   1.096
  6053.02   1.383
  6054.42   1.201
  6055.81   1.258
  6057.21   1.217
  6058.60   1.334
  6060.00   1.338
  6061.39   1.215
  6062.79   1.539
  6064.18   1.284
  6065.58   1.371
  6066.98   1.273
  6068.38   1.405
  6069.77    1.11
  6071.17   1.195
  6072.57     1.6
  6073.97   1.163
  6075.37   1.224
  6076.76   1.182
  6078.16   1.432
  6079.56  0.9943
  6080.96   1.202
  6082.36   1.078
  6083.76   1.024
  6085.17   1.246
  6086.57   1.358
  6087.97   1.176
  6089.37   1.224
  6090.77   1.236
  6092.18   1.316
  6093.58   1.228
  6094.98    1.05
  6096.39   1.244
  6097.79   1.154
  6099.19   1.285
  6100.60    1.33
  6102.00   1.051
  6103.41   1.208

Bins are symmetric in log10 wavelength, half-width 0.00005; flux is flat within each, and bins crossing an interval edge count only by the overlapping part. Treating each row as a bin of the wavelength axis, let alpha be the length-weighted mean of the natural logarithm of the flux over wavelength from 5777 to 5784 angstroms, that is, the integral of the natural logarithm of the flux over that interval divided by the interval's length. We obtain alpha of 0.237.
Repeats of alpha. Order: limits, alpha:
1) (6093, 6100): 0.174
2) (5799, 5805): 0.106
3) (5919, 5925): 0.177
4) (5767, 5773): 0.127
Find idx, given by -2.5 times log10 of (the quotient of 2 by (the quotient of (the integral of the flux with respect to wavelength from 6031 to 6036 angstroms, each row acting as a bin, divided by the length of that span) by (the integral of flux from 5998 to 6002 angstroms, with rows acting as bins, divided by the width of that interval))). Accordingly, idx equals -0.83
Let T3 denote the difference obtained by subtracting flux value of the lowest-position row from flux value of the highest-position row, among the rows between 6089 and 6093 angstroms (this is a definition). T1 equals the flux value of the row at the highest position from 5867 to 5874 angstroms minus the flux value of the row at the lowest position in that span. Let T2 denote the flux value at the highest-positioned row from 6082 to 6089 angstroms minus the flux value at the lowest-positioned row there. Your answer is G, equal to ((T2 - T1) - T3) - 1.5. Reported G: -1.73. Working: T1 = 0.2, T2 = 0.10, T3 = 0.09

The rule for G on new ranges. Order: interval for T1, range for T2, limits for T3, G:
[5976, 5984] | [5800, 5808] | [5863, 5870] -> -1.80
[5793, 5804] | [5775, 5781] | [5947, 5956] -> -1.25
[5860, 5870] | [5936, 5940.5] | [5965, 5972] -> -1.35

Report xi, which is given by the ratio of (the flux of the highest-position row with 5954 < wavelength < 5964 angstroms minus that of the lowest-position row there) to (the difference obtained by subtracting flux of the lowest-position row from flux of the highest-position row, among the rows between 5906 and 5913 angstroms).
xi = -2.5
